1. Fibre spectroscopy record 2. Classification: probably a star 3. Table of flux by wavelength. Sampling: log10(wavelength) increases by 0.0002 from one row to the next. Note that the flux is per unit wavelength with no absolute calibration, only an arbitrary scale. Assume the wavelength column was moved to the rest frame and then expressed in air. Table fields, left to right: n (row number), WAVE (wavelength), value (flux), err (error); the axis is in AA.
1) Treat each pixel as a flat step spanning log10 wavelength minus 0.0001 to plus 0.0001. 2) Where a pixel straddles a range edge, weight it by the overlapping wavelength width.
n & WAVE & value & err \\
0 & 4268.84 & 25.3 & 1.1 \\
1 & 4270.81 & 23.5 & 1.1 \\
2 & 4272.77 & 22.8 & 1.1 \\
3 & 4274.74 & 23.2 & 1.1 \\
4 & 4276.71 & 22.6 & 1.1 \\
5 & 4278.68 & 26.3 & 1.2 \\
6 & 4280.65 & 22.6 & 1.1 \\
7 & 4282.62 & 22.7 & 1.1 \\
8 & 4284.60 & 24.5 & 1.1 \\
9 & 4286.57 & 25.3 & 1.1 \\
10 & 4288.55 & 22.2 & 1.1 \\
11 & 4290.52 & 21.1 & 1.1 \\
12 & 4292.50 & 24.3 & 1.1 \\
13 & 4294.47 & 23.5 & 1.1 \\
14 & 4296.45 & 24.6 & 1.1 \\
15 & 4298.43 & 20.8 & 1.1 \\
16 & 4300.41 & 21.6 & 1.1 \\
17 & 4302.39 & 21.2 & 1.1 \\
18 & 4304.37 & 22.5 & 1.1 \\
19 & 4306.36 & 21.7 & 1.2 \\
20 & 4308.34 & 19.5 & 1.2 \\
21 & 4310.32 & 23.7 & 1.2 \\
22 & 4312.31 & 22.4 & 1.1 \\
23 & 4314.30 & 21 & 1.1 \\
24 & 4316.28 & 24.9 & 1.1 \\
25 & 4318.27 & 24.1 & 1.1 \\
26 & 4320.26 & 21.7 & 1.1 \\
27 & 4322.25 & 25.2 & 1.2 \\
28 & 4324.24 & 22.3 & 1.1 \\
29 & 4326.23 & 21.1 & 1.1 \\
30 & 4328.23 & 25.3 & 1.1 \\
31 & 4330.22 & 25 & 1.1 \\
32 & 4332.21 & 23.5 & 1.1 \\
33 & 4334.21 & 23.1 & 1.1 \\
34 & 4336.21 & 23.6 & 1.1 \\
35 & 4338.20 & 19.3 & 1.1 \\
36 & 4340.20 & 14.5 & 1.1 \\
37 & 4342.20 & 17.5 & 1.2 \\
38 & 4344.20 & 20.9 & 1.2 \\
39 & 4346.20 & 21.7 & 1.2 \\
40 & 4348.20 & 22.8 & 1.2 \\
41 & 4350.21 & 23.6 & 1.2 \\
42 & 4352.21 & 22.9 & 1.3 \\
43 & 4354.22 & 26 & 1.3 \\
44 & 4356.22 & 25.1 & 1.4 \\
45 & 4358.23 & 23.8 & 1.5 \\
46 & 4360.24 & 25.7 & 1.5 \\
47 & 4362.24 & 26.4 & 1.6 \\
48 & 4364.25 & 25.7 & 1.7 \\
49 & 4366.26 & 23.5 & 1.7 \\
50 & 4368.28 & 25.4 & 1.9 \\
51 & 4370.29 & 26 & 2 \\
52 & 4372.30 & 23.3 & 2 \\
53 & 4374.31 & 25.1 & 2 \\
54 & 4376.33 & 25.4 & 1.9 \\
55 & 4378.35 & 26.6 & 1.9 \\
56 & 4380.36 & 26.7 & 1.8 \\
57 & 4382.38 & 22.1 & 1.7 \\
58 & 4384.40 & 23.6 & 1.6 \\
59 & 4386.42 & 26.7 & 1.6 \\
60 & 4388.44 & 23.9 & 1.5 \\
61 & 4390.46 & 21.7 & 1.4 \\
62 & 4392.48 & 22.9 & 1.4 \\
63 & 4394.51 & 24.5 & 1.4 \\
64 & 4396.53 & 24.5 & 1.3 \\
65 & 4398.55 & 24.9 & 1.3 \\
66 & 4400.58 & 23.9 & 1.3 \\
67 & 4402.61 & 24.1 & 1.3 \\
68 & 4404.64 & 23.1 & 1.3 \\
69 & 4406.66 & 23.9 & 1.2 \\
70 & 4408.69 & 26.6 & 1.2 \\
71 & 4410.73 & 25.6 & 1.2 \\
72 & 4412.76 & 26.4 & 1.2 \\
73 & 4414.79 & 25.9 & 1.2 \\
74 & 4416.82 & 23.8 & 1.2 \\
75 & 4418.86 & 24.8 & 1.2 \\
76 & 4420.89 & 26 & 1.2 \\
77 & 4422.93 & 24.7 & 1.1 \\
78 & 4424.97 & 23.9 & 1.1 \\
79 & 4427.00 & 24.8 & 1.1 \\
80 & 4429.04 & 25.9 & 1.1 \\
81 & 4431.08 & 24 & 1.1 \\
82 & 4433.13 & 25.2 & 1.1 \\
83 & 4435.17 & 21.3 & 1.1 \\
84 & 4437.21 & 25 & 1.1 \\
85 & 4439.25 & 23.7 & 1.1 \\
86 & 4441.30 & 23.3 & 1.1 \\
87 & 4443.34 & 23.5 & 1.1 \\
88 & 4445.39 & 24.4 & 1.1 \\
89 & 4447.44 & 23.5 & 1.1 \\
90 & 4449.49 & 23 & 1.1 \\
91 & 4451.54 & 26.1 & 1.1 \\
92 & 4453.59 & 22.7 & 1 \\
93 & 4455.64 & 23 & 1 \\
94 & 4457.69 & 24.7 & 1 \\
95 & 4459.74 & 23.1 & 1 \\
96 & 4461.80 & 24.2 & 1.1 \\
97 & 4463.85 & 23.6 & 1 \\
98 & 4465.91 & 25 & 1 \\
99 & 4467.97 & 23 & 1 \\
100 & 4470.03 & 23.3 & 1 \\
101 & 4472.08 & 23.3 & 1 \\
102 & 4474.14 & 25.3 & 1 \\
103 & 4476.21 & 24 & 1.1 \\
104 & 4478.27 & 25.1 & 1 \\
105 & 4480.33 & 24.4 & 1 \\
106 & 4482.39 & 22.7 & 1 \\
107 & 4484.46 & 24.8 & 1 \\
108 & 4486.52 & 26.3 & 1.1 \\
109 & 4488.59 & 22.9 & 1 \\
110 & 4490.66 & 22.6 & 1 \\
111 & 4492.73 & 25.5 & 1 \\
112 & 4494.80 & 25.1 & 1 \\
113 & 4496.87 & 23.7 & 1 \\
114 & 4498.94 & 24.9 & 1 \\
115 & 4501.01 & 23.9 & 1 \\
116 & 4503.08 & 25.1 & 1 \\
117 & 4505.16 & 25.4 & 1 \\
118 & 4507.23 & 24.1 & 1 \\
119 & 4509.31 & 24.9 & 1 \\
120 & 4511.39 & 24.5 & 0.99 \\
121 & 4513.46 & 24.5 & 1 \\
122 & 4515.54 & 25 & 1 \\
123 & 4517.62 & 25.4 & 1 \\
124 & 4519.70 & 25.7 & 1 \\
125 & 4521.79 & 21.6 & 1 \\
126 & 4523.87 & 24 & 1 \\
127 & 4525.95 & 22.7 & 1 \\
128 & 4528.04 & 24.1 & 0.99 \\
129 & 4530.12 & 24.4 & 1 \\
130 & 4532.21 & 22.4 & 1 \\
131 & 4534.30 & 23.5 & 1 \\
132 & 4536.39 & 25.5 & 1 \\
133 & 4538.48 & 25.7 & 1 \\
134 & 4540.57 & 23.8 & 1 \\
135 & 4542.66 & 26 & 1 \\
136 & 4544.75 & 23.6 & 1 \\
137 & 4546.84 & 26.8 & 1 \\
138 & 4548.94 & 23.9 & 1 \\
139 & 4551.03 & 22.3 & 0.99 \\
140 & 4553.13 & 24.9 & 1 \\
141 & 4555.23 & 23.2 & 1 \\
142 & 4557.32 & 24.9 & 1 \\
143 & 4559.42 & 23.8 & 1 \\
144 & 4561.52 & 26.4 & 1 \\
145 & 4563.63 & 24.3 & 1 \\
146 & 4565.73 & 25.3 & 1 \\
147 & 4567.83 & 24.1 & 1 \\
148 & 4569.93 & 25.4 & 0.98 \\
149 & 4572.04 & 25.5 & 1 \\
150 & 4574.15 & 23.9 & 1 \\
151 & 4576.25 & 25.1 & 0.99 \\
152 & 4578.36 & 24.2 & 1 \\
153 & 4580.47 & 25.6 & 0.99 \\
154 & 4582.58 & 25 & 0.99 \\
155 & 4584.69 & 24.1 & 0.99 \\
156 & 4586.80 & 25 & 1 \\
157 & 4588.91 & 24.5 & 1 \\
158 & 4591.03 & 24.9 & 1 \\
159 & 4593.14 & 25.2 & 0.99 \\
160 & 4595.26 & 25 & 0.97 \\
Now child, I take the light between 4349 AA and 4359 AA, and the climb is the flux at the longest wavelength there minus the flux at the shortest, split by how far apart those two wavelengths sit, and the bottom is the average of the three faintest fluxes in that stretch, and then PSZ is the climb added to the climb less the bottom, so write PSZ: -23.4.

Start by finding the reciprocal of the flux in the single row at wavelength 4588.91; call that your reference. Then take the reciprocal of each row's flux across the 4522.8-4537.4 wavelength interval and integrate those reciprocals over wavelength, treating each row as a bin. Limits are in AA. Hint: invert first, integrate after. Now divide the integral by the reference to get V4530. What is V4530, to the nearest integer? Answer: 15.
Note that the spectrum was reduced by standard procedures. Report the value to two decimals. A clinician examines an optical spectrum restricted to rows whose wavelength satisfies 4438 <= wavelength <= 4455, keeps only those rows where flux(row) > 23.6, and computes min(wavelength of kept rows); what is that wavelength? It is 4439.25 AA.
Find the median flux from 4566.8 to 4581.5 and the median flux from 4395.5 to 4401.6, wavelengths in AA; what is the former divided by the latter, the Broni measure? 1.02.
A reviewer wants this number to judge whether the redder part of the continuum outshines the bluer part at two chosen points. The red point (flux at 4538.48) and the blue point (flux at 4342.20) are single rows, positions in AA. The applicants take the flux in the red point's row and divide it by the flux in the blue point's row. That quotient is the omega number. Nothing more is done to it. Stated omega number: 1.47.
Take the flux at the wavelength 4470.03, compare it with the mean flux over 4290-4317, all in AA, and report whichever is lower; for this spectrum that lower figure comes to 22.3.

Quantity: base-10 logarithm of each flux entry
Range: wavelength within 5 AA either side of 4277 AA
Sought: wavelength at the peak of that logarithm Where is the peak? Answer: 4278.68 AA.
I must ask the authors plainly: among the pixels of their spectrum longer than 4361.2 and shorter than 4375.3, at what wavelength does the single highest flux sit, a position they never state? 4362.24 AA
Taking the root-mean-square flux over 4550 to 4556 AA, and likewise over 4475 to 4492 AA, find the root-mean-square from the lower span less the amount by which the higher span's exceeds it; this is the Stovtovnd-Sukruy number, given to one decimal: 24.8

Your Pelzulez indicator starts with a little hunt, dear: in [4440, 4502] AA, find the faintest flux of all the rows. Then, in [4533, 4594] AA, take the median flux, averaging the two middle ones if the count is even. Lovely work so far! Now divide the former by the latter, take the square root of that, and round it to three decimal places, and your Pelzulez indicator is 0.953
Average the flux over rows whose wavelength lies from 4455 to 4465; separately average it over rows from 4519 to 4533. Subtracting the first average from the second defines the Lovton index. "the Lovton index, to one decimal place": -0.2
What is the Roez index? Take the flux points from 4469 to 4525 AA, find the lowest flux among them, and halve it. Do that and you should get 10.8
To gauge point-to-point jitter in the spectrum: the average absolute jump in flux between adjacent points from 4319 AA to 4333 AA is 2.3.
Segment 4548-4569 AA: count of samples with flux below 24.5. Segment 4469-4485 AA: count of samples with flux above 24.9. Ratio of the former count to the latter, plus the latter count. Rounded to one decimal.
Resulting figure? 5.0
